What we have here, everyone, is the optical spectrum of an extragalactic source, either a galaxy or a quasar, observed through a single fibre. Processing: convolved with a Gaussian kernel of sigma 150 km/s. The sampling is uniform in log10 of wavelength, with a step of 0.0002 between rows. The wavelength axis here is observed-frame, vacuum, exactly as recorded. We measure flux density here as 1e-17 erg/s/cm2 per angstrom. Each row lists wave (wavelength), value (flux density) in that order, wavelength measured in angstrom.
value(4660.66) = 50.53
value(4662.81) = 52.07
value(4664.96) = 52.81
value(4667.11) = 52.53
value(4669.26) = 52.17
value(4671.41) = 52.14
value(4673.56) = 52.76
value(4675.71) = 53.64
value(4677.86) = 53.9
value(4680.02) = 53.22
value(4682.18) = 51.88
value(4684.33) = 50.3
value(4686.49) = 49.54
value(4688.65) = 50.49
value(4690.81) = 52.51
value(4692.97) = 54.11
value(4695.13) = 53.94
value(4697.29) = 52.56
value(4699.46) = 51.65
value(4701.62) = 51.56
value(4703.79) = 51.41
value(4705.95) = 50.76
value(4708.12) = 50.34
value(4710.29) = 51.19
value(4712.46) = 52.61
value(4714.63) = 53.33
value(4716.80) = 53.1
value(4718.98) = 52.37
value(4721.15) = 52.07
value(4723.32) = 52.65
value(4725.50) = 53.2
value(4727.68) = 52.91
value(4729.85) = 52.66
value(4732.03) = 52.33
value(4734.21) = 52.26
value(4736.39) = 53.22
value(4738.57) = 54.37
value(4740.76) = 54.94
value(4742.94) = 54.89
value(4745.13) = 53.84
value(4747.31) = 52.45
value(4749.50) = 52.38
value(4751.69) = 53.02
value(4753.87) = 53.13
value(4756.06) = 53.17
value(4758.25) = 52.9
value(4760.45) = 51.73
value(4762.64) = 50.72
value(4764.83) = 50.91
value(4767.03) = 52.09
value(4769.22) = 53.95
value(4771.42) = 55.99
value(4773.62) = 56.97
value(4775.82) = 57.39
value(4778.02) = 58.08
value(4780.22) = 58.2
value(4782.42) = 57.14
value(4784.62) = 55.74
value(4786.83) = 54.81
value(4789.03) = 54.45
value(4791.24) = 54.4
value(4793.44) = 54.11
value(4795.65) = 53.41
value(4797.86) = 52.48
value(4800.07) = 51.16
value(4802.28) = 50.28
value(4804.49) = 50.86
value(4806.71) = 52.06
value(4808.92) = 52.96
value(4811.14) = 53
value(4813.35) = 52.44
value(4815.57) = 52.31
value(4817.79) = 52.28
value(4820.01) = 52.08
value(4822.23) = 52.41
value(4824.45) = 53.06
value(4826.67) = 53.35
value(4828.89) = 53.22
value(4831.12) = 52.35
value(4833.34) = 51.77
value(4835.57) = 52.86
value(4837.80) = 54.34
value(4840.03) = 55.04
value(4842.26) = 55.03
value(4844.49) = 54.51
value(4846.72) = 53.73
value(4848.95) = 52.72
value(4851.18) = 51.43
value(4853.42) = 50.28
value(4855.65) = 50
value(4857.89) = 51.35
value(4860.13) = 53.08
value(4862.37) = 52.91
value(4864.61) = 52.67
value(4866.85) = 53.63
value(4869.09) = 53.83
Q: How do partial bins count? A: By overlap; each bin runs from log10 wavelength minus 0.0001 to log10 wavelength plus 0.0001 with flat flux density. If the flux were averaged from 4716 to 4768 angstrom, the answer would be 52.8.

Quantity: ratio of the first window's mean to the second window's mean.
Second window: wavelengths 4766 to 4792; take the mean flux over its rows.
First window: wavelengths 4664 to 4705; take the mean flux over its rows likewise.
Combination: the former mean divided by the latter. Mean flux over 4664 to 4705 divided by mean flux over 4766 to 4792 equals 0.937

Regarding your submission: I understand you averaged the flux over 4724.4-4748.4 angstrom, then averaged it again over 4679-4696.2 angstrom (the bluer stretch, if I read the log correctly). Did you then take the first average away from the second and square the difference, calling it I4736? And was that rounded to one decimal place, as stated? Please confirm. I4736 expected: 1.9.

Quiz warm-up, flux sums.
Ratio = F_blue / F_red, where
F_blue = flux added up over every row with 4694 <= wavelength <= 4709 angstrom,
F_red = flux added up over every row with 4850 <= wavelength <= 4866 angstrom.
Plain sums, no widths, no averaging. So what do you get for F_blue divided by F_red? 1.00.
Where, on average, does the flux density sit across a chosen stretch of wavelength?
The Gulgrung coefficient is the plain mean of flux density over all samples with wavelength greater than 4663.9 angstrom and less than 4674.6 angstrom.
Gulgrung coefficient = 52.5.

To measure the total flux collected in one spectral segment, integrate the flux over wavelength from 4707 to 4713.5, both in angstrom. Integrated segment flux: 334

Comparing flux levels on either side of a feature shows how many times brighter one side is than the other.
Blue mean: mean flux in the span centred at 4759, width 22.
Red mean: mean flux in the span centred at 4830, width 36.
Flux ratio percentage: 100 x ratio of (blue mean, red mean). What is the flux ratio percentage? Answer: 99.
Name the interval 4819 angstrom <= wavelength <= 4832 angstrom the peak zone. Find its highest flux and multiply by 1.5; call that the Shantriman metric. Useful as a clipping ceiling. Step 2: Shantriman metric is 80.0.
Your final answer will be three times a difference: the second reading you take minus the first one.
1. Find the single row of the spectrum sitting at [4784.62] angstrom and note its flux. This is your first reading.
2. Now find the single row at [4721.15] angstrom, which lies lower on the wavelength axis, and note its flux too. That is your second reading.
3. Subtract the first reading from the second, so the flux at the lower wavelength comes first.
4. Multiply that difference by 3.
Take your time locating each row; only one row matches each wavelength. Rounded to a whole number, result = -11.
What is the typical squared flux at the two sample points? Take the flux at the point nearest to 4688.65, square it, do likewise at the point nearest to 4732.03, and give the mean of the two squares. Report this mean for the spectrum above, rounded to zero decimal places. 2644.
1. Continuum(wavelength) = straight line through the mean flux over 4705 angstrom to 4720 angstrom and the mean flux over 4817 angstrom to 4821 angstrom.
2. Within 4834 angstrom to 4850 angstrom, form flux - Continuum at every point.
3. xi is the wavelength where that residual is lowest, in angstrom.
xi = 4848.95 angstrom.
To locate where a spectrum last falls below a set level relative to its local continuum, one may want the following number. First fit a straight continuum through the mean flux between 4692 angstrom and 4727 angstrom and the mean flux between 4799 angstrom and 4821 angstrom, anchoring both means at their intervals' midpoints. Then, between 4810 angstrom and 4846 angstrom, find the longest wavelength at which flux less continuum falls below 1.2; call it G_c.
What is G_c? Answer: 4835.57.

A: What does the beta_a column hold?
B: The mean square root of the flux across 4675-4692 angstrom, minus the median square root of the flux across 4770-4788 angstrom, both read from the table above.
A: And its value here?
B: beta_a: -0.35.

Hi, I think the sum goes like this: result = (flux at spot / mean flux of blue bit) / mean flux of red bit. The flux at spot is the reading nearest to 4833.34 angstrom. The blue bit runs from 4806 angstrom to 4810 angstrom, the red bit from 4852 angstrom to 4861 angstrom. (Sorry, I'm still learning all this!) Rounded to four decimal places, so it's 0.0193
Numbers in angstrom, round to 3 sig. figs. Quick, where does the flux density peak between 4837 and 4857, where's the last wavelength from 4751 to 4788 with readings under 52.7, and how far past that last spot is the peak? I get 73.0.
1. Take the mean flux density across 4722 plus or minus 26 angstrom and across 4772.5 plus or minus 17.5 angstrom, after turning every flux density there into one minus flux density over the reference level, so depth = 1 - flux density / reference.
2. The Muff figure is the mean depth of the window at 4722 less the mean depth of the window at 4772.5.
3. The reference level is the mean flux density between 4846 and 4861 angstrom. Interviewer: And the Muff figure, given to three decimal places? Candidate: 0.039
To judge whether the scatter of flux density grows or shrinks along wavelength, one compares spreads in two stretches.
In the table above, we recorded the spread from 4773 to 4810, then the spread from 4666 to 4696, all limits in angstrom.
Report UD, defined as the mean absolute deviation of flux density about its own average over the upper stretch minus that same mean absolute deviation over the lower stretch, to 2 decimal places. 0.99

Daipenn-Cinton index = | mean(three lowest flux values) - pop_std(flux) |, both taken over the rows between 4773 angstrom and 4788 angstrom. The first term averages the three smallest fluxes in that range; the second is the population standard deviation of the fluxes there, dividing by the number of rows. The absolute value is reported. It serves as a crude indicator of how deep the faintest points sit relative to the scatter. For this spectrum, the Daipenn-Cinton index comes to 54.7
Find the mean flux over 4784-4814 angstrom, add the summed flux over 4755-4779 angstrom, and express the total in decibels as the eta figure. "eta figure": 28.1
